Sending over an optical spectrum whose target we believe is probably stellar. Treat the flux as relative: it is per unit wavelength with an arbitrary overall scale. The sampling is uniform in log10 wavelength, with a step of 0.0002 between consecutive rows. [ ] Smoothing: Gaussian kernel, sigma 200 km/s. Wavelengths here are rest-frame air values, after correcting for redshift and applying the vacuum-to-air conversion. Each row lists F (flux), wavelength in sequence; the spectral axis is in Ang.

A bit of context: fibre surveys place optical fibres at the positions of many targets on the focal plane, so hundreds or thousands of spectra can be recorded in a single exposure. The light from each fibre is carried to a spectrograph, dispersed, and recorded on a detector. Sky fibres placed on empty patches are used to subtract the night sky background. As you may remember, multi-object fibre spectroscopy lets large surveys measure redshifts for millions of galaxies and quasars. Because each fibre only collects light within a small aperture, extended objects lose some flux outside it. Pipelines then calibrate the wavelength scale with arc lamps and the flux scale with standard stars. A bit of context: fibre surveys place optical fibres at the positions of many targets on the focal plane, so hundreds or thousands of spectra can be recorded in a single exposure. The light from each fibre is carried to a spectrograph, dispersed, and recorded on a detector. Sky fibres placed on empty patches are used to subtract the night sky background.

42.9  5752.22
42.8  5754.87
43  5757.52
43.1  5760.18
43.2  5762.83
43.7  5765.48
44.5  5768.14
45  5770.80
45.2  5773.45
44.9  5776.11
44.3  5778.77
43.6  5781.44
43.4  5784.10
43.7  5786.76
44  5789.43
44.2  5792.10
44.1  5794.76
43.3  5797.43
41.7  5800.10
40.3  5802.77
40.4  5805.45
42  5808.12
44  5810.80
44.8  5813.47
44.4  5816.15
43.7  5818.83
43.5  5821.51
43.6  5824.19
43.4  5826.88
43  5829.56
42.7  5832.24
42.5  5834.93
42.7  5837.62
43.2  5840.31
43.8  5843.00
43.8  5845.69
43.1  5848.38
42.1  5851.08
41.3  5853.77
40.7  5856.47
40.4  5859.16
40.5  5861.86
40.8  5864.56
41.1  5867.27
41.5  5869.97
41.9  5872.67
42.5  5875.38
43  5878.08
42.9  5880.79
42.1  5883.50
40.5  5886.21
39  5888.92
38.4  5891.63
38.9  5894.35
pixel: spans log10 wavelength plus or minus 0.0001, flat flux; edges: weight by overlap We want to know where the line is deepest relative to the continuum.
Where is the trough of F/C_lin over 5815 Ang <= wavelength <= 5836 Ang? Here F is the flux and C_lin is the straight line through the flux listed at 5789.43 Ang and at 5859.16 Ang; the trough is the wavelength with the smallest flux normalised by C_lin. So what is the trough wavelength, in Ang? 5834.93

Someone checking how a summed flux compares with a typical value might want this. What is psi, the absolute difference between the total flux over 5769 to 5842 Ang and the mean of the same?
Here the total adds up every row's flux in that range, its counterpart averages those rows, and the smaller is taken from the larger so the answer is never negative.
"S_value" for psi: 1128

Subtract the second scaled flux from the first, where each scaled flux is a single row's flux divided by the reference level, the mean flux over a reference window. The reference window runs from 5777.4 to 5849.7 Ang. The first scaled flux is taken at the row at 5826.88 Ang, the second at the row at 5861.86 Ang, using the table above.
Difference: 0.07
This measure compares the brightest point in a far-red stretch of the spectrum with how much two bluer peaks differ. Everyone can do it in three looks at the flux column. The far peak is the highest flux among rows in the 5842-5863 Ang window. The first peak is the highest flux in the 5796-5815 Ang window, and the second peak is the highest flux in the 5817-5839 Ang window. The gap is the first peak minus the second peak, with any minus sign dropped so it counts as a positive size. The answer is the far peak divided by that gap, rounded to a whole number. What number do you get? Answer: 40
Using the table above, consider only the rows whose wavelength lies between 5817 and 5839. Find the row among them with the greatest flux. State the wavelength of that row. 5818.83 Ang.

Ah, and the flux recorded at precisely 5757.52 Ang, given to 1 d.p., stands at 43.0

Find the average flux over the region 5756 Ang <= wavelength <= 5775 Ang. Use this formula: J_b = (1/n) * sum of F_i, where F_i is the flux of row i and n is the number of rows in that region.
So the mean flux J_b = 44.0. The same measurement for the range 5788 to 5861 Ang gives 42.8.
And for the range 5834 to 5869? 42.0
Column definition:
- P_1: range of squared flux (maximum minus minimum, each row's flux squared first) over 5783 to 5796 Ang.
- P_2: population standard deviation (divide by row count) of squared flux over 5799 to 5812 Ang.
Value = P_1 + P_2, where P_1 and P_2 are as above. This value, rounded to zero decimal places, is 183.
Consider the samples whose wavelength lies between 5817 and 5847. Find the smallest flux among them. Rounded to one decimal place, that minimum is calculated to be 42.5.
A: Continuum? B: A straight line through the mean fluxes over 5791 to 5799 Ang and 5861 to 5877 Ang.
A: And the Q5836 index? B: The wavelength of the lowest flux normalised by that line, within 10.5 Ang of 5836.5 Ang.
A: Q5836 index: 5834.93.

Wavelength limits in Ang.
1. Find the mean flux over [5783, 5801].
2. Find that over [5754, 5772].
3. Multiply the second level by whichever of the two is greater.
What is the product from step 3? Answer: 1902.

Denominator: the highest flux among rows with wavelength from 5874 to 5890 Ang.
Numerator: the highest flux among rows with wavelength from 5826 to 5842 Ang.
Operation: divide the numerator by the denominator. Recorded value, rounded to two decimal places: 1.01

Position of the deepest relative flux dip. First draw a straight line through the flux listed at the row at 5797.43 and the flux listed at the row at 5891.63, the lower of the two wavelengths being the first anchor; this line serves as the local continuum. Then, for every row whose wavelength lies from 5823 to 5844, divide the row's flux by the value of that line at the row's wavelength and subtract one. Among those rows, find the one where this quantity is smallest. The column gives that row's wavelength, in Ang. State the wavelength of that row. 5834.93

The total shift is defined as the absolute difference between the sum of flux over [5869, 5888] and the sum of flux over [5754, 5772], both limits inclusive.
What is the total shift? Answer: 11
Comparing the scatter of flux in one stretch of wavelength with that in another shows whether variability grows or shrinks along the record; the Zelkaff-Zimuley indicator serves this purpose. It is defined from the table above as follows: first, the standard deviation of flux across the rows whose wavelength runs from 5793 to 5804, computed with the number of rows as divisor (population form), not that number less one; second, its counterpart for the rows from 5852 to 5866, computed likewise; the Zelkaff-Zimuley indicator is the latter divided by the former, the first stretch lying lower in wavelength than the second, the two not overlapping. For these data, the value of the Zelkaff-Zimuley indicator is 0.2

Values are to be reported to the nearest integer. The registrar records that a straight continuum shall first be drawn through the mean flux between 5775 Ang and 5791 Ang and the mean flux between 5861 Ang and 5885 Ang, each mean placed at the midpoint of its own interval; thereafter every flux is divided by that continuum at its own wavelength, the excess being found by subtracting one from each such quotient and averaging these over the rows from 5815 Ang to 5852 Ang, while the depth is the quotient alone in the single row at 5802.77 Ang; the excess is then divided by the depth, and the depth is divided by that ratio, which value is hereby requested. 74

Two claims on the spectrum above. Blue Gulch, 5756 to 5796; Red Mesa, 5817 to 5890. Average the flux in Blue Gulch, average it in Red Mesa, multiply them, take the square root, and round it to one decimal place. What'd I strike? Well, 43.1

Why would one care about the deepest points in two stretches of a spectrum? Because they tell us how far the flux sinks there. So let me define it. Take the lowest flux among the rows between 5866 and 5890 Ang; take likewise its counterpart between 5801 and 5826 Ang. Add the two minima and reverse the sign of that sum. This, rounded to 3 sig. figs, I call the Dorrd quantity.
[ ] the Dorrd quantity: -79.3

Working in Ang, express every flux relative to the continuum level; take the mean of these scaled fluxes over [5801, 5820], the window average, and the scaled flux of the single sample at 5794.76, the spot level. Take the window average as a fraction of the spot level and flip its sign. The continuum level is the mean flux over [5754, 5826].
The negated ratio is -0.97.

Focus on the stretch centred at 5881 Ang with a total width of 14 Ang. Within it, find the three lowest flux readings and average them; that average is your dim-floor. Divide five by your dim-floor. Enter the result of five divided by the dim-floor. 0.120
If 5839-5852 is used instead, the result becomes 0.117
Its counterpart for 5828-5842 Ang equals 0.117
